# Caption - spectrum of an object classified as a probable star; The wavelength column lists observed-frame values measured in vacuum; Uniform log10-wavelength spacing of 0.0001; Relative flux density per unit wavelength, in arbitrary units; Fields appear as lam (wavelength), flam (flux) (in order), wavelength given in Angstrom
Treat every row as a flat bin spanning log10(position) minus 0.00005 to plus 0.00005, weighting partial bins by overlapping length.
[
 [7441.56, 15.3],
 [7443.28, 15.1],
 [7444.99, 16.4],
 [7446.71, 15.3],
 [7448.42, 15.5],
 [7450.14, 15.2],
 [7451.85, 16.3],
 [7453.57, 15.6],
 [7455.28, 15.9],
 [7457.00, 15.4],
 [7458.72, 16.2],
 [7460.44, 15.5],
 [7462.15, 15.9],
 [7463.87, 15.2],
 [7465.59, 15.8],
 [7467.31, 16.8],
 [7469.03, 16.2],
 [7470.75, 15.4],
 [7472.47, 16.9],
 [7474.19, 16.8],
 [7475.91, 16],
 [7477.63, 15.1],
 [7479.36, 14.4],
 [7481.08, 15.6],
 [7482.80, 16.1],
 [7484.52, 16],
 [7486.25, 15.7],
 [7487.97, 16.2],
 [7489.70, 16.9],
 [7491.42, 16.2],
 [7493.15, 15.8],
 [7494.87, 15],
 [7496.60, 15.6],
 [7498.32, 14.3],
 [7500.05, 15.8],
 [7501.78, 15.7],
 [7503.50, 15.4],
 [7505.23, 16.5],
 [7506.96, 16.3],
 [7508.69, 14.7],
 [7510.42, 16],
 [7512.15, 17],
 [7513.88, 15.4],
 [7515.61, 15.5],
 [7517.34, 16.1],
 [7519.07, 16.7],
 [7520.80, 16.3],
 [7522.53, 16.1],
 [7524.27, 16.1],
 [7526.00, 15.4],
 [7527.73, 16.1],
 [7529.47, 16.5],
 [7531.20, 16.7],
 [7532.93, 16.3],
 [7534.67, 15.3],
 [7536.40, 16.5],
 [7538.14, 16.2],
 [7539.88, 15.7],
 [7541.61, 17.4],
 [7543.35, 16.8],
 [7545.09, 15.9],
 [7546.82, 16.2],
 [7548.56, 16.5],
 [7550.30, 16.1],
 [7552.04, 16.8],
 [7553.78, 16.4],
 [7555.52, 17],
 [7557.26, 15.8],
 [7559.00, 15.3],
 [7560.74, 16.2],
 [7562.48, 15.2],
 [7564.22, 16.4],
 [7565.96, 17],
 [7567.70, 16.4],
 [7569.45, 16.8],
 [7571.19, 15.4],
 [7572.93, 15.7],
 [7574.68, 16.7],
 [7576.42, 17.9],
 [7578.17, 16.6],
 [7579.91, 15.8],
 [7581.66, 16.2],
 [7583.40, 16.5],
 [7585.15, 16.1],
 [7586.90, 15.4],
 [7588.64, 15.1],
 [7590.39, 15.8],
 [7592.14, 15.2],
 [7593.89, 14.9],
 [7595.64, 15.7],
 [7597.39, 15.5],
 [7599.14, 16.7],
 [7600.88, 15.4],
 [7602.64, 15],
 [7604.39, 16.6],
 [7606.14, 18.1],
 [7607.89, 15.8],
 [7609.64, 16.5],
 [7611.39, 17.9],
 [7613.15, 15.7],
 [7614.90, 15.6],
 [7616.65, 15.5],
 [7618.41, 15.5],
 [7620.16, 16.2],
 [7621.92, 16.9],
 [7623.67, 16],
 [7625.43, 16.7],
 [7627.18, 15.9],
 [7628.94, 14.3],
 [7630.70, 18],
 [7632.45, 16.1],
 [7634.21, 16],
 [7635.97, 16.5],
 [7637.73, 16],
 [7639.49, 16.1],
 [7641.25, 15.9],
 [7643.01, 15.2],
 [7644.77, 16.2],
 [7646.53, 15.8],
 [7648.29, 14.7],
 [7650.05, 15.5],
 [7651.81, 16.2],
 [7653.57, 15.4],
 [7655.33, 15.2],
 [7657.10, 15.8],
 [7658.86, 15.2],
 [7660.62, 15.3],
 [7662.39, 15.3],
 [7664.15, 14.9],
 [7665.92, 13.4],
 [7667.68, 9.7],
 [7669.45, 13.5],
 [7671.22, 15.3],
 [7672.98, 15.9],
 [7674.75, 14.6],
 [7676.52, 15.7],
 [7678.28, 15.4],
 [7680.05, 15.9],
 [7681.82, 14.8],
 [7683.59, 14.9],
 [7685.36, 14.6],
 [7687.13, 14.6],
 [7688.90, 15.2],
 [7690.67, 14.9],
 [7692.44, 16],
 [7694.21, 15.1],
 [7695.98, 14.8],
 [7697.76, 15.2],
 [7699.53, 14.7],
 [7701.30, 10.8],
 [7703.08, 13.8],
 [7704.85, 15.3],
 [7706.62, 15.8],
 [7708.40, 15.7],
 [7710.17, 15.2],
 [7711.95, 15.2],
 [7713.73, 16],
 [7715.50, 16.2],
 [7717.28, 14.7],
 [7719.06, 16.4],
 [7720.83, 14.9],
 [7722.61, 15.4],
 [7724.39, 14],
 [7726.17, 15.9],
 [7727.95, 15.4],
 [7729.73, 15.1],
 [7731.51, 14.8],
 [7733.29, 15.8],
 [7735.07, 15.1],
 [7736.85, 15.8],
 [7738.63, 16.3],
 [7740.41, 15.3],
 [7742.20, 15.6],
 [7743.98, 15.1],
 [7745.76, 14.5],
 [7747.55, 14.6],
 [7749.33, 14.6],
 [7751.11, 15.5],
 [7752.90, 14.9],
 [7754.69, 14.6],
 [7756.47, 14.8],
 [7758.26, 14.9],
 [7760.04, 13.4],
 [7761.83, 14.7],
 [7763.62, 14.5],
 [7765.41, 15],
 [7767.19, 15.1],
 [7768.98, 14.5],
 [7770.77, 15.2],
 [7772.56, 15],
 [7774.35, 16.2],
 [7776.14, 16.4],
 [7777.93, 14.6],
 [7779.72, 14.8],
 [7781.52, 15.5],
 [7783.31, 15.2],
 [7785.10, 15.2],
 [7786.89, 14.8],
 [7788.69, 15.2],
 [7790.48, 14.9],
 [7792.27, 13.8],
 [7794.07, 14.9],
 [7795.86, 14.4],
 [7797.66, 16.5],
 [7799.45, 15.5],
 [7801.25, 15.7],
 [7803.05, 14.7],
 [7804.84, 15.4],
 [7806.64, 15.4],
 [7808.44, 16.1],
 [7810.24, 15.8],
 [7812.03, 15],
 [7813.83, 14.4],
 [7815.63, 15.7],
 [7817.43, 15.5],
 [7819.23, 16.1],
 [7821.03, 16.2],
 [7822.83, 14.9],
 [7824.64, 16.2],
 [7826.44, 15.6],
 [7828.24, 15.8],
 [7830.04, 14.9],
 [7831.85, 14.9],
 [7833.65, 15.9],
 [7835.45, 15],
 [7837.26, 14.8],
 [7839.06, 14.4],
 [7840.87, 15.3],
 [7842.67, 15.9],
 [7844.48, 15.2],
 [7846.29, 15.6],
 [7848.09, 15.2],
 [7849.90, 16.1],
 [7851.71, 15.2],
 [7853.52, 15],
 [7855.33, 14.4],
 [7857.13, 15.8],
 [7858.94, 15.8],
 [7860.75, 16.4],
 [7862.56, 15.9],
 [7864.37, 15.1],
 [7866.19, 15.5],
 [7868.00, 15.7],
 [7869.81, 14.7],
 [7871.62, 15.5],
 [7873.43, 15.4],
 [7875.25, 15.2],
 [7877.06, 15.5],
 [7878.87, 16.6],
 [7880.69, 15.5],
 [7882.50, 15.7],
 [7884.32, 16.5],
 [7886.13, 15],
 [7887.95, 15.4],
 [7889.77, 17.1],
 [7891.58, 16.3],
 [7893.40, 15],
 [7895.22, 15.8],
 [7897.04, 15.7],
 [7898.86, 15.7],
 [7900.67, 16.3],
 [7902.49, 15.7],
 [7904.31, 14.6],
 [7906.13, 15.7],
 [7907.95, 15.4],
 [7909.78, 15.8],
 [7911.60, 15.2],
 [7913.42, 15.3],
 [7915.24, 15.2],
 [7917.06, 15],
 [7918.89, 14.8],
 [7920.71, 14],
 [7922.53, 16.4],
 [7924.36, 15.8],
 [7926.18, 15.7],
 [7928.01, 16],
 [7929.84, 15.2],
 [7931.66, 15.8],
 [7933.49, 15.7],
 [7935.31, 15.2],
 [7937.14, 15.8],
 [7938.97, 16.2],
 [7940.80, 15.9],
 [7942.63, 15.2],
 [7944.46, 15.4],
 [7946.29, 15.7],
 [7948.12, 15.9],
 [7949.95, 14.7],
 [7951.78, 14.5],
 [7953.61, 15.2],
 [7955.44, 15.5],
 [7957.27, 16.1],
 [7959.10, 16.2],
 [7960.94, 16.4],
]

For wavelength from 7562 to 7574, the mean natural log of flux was 2.78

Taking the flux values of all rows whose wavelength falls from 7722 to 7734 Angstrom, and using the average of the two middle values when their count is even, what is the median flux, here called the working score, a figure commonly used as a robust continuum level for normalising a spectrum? 15.4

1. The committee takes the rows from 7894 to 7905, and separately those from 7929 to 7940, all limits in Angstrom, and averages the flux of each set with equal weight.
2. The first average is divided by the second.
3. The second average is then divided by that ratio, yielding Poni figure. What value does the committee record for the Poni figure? 15.7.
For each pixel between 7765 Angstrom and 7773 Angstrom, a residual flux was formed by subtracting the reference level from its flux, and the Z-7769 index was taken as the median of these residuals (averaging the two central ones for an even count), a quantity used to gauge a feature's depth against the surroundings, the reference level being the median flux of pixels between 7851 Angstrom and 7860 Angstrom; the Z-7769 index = -0.2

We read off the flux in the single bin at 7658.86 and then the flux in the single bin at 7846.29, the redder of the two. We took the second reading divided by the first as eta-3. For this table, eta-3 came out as 1.03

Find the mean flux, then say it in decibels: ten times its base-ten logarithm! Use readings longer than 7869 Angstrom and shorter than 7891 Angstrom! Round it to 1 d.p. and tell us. 12.0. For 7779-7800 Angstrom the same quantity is 11.8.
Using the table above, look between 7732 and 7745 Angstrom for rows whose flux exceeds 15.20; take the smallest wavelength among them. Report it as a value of 7733.29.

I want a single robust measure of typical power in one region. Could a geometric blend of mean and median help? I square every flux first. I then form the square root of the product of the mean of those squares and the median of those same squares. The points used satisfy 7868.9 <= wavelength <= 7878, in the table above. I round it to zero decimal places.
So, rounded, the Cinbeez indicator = 235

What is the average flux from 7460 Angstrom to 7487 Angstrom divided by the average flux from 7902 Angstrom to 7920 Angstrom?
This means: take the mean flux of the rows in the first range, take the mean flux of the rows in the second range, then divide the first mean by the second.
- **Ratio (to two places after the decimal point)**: 1.04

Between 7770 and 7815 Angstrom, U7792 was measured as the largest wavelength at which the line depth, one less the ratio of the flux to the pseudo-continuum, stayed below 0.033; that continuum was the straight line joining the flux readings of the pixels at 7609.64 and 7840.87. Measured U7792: 7812.03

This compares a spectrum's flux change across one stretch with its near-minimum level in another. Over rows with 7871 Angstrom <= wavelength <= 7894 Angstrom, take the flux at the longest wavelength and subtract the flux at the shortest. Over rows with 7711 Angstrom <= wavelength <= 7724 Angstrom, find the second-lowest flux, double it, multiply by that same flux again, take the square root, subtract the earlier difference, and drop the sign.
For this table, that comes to 21.6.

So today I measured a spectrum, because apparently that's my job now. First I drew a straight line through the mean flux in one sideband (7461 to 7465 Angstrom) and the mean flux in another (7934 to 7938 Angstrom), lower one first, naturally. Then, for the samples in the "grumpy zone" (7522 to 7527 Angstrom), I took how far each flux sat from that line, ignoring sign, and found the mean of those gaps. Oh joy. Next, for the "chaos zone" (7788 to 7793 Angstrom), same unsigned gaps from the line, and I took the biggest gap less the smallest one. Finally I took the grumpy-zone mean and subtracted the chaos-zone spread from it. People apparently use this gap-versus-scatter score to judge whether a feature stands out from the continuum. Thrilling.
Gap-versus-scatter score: -1.0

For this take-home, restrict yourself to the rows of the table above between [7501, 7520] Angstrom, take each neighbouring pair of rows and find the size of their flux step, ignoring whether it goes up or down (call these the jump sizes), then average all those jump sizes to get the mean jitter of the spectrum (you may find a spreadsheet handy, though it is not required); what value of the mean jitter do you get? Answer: 0.84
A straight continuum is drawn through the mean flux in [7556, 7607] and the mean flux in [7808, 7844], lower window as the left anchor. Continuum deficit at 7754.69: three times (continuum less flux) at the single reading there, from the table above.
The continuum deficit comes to 3.0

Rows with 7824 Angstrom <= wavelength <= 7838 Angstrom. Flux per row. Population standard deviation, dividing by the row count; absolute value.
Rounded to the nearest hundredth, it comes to 0.51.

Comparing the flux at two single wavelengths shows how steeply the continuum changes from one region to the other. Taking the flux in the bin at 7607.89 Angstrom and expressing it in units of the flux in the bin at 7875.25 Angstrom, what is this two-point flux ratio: 1.039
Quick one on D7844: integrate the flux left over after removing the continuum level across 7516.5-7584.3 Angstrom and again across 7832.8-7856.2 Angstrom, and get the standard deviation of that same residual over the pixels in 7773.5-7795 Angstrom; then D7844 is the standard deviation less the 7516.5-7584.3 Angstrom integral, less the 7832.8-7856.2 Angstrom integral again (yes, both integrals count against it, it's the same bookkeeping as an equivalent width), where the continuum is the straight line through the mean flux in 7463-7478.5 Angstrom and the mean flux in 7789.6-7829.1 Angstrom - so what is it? -25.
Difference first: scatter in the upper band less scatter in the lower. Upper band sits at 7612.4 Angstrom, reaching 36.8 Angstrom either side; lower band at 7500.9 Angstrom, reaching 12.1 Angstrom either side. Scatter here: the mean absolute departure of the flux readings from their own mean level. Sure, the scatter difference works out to 0.041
